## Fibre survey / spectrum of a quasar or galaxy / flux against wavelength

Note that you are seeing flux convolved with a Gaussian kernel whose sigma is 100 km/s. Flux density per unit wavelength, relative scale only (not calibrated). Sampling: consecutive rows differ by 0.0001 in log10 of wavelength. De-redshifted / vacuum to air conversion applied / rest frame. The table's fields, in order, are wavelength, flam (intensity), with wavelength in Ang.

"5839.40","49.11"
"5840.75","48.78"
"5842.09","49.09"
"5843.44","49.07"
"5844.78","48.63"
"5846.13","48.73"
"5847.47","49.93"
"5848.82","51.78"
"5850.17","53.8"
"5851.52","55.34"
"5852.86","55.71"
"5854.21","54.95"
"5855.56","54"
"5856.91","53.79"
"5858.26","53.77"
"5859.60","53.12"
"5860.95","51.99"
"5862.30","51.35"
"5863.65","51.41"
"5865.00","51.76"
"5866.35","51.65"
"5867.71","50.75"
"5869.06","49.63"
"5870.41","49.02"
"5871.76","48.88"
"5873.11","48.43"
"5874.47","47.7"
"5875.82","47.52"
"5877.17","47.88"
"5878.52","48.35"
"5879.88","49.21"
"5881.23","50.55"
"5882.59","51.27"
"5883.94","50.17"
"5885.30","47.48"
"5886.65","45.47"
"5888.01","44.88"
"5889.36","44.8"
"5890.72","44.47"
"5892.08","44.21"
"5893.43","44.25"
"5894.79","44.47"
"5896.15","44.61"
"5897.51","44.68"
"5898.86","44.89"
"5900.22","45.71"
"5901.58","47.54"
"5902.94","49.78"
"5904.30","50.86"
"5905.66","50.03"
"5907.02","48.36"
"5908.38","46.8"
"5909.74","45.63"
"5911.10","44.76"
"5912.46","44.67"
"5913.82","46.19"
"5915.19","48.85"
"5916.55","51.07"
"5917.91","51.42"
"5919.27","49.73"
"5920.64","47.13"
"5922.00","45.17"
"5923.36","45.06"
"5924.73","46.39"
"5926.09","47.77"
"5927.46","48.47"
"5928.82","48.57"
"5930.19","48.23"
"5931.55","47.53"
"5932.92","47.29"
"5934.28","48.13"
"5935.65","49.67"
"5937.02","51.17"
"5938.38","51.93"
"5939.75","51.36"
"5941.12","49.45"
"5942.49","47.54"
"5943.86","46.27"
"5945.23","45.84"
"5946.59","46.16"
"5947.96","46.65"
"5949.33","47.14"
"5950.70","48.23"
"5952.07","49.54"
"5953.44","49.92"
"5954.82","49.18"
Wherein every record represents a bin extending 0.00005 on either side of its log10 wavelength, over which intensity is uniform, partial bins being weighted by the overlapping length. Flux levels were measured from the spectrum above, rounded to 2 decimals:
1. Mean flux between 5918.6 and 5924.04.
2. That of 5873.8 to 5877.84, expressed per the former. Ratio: 1.02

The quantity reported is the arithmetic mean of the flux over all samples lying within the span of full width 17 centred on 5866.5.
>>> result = 51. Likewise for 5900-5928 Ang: 48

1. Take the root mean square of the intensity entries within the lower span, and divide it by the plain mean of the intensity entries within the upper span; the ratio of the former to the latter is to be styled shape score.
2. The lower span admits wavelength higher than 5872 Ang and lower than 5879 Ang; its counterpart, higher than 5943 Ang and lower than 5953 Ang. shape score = 1.02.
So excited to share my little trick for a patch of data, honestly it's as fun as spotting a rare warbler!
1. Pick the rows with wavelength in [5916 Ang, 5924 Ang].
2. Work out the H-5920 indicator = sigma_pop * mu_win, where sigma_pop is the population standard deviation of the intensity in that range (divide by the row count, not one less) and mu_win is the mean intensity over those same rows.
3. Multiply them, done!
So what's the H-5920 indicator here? 126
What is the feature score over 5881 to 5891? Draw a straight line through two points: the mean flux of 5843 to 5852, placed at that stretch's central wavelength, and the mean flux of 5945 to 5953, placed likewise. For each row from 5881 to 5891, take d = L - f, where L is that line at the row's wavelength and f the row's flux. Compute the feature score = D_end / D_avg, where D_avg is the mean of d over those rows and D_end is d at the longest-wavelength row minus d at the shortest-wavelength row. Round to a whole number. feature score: 3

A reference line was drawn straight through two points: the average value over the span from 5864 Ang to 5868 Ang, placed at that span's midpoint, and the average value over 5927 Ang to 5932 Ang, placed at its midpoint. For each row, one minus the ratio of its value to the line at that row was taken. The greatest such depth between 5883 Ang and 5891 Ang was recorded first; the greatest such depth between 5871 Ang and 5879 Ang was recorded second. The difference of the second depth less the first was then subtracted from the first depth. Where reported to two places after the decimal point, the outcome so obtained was 0.16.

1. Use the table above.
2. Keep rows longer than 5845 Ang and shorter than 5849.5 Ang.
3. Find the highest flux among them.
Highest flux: 51.78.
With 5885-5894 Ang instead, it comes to 47.48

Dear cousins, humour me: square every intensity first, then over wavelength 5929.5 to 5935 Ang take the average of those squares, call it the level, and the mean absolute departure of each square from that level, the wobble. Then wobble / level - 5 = -4.98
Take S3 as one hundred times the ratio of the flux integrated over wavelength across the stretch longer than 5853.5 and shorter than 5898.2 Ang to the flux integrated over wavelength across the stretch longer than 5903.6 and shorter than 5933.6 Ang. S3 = 153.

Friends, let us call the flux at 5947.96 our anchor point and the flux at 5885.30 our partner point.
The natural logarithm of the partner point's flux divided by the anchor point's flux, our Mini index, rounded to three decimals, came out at 0.018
